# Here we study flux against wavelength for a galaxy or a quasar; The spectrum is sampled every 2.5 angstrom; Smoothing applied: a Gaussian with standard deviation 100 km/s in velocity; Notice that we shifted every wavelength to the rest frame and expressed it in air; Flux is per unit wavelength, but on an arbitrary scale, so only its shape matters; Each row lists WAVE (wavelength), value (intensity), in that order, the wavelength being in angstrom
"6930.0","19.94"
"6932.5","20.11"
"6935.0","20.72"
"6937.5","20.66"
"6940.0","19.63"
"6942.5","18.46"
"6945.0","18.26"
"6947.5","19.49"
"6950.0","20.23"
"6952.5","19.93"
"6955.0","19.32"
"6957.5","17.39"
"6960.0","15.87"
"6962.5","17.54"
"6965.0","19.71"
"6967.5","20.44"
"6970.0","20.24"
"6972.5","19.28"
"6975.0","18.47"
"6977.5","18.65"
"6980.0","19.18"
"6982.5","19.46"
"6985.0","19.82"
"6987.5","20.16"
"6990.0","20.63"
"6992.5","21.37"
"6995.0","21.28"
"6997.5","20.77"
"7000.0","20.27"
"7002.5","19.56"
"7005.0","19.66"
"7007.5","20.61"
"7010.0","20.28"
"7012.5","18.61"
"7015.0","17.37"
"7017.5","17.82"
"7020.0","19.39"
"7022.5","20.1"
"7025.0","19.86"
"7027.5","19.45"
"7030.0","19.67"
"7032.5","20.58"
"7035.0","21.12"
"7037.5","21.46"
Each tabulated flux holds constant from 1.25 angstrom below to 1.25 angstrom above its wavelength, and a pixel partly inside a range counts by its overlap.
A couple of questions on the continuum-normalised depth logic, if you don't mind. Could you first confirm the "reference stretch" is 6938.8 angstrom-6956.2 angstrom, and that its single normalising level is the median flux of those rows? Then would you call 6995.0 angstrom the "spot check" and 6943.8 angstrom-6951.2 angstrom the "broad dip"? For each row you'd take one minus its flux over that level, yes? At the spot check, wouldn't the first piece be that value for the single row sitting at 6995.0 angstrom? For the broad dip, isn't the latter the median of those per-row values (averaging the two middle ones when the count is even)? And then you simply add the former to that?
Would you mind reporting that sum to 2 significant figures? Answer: -0.092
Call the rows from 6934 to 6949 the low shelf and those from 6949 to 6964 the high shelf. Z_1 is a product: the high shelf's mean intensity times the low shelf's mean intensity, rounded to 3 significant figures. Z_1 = 359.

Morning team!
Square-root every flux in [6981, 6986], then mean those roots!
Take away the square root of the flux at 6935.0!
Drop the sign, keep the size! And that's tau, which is 0.12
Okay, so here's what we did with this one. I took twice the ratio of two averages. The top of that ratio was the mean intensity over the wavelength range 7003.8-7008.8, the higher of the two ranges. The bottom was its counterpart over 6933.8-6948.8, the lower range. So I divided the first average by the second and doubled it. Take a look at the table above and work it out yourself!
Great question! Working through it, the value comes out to 2.06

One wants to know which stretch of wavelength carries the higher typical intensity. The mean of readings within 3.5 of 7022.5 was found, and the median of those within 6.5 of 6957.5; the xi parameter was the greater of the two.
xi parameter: 19.8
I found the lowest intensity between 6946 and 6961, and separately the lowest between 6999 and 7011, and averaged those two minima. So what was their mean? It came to 17.7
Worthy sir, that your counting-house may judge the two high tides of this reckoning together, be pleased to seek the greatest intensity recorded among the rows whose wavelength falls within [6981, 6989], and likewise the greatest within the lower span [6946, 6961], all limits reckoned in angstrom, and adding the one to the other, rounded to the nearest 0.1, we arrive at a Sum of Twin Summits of 40.4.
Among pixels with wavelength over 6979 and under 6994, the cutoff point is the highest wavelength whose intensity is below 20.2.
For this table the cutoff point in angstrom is 6987.5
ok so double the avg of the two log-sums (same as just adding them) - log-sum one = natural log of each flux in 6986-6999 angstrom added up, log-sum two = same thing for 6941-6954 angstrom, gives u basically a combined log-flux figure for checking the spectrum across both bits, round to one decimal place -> 30.0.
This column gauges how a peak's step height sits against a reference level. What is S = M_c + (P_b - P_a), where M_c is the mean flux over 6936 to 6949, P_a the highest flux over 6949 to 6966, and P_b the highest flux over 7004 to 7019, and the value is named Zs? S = 19.7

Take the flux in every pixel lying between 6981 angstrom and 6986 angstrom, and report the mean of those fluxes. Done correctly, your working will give 19.6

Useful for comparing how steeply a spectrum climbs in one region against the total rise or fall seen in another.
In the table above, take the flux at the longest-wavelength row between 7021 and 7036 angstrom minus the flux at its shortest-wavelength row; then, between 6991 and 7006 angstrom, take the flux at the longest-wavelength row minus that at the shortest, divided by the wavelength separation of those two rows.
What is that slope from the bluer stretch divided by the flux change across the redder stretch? -0.13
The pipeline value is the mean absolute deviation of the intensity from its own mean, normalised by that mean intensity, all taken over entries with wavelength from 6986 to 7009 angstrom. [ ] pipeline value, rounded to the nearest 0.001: 0.025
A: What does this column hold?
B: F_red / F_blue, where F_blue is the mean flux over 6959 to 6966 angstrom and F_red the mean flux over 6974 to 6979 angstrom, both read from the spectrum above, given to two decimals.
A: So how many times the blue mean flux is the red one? 1.05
